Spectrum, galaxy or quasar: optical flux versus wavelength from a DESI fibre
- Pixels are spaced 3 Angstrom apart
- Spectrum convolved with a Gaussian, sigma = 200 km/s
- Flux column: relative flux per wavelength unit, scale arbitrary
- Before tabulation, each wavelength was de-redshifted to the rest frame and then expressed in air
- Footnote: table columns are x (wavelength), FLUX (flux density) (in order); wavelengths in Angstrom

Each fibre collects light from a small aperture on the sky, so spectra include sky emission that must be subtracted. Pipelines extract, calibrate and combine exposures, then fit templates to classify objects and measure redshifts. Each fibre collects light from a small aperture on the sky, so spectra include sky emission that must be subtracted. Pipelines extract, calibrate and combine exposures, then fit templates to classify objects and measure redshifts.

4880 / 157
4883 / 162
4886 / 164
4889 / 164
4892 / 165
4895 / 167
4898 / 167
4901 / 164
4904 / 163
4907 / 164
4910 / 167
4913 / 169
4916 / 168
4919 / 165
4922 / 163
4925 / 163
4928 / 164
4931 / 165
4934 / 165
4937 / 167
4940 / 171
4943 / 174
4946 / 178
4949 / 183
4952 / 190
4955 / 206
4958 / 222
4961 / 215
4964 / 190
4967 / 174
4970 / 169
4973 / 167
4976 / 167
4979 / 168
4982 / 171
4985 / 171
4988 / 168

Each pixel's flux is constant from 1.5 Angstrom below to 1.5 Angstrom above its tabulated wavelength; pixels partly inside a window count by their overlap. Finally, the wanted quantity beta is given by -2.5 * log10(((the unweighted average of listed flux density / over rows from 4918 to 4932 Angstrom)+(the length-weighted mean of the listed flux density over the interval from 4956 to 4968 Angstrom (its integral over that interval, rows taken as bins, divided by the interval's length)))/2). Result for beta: -5.65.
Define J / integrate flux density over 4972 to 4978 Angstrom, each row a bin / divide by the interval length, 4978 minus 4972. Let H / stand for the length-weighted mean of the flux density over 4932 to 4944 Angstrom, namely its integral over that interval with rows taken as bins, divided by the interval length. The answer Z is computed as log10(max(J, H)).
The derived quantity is 2.23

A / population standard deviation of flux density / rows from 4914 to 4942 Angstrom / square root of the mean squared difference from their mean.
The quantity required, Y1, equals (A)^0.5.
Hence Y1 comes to 1.6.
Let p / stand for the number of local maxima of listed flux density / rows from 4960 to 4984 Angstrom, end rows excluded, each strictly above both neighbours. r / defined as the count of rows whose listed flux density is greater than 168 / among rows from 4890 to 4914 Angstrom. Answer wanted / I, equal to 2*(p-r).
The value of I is -2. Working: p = 0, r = 1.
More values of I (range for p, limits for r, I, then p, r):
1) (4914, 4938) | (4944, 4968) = -16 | 0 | 8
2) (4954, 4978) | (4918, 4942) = 0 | 1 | 1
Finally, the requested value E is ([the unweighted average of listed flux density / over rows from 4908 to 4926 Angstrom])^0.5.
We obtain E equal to 12.9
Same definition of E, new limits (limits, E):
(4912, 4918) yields 13.0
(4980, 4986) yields 13.1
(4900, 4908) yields 12.8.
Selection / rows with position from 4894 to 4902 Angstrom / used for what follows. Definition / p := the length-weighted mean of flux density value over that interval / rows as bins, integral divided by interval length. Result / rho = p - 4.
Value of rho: 162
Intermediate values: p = 166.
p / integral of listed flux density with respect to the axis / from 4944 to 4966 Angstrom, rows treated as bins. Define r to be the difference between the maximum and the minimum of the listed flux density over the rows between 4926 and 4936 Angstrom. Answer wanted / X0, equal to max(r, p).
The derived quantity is 4326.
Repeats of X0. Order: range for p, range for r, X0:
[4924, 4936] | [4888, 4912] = 1973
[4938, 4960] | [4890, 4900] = 4163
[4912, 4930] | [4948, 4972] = 2974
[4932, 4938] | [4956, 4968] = 995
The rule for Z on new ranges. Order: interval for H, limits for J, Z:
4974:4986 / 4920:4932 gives 2.23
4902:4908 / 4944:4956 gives 2.27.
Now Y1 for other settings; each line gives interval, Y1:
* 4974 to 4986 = 1.3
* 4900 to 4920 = 1.5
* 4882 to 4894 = 1.0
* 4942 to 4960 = 4.1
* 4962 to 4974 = 3.0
